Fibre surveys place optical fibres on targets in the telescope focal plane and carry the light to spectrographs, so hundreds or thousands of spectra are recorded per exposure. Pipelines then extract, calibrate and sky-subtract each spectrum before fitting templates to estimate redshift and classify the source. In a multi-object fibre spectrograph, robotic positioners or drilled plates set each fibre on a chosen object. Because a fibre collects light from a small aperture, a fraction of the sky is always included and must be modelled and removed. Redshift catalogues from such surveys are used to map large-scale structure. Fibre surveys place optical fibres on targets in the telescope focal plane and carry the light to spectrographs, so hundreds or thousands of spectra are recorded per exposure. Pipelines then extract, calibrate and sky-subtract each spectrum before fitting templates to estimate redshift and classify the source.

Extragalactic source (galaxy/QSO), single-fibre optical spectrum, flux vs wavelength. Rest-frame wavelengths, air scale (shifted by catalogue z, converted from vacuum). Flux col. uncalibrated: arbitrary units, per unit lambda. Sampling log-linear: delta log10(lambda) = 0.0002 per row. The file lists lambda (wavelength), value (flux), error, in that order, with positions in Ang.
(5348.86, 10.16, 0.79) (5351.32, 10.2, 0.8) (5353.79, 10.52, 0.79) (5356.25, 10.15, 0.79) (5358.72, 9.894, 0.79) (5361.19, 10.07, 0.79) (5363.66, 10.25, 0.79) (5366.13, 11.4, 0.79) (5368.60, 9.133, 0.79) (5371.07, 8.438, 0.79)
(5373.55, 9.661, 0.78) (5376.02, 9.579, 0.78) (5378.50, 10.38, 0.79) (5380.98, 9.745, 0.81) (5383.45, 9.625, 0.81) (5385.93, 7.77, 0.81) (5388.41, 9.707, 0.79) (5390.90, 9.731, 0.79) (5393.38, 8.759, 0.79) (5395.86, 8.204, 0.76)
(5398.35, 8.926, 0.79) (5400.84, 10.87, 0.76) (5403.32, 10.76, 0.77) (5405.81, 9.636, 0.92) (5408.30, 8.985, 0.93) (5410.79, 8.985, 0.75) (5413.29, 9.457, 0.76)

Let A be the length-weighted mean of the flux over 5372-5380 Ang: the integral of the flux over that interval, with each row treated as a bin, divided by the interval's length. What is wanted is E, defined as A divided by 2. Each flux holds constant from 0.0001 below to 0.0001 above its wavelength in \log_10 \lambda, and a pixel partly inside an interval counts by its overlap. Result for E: 4.90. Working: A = 9.8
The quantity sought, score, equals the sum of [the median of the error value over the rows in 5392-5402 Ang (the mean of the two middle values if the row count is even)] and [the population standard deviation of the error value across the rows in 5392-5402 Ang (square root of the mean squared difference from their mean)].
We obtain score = 0.790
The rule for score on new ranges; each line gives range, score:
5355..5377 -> 0.794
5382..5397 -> 0.807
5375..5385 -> 0.813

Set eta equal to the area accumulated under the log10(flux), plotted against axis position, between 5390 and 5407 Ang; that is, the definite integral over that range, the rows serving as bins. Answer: 17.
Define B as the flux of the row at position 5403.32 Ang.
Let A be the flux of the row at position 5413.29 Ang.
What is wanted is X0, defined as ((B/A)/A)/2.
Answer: 0.060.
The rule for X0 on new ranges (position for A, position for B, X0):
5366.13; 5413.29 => 0.036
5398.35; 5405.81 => 0.060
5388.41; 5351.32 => 0.054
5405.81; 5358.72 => 0.053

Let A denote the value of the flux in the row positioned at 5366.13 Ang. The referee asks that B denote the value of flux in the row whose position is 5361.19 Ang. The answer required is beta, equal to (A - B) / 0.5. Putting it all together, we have 2.7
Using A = 11.4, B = 10.07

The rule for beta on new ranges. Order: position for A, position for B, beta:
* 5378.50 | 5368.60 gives 2.5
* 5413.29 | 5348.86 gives -1.4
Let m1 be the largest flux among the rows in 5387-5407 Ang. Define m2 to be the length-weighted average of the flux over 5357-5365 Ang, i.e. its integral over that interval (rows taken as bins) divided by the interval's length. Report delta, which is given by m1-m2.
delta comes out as 0.8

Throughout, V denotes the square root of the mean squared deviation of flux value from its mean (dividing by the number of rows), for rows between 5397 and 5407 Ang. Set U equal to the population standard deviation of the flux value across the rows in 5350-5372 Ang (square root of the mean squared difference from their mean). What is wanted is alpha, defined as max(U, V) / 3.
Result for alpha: 0.269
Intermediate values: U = 0.79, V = 0.81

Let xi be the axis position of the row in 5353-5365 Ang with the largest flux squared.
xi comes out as 5353.79 Ang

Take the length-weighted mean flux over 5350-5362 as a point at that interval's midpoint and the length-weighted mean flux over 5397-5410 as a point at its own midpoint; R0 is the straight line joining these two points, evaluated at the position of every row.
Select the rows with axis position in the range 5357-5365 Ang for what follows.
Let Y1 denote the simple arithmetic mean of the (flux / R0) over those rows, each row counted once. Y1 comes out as 0.99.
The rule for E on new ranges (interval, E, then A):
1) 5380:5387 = 4.53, 9.1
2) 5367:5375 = 4.60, 9.2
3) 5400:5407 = 5.21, 10.4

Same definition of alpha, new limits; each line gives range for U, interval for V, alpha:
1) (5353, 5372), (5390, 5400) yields 0.277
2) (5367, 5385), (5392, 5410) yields 0.316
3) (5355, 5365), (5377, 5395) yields 0.264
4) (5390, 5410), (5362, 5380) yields 0.297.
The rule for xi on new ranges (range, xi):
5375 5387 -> 5378.50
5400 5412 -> 5400.84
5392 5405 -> 5400.84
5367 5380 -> 5378.50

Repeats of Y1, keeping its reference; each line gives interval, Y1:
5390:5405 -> 0.97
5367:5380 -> 0.94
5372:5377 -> 0.96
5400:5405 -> 1.10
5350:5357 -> 1.01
